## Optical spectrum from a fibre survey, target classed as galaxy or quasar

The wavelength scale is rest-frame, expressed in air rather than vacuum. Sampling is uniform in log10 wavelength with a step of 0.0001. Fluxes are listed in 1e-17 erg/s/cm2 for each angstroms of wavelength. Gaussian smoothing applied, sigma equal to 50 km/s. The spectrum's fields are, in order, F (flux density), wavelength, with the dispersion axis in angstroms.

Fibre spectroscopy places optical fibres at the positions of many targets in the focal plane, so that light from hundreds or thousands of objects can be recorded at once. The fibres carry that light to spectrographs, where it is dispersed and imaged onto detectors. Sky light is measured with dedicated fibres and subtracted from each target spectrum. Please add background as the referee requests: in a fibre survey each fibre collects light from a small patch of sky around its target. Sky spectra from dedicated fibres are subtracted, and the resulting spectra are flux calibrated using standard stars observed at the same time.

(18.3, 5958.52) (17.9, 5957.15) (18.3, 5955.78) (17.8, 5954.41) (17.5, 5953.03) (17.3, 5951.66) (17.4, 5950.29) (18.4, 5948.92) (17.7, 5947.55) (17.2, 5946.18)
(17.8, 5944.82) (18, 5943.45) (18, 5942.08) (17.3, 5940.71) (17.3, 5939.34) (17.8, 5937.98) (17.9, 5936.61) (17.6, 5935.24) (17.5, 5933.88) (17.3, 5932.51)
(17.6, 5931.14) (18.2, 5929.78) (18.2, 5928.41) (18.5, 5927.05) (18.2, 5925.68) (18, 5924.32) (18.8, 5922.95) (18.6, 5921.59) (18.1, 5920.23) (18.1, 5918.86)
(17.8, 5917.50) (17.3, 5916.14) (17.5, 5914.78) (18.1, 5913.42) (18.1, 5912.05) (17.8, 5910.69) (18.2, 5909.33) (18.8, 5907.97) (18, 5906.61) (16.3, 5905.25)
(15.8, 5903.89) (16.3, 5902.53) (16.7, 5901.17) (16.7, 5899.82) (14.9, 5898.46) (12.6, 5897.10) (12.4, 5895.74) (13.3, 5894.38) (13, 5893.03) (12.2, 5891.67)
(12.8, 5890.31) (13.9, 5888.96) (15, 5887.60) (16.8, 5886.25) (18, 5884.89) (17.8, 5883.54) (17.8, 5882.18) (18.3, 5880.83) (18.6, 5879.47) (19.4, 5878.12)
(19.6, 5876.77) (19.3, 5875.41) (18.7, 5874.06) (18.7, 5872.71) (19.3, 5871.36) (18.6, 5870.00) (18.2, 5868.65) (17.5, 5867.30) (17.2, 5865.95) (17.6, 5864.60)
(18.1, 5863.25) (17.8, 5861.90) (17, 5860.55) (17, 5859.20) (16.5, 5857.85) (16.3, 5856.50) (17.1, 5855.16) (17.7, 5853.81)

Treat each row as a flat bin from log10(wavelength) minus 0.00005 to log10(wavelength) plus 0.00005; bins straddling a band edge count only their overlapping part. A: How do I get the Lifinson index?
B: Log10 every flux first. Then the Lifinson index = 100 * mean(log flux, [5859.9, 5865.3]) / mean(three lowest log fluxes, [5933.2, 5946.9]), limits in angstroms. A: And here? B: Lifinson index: 100.7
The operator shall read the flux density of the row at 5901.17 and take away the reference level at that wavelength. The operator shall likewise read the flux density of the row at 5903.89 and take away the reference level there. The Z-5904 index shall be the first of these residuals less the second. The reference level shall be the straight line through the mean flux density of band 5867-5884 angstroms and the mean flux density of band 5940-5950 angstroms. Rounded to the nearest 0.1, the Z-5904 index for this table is 0.9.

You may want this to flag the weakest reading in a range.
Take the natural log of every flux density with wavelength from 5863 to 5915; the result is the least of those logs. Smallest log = 2.50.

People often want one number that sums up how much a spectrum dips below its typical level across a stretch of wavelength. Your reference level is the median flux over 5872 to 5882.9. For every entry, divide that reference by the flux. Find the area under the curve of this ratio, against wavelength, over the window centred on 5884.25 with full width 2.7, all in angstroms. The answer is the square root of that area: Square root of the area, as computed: 1.68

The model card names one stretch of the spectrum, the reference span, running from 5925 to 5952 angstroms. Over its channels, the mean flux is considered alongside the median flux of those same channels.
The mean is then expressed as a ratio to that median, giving 1.00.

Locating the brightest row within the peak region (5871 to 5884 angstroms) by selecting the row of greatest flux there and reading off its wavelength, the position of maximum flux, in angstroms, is 5876.77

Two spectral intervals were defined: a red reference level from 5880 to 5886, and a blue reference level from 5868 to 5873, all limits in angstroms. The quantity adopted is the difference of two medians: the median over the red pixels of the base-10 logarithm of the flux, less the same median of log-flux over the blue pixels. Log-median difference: -0.018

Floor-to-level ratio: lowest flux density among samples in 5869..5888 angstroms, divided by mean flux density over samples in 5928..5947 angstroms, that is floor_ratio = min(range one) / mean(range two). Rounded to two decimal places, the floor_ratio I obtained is 0.85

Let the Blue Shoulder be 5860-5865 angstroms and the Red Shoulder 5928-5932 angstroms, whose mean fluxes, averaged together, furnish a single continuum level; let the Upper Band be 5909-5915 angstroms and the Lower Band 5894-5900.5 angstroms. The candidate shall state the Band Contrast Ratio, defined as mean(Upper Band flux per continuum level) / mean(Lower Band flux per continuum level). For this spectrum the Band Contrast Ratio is 1.28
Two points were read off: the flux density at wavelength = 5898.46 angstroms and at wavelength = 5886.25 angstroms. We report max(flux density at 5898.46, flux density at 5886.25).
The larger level 16.8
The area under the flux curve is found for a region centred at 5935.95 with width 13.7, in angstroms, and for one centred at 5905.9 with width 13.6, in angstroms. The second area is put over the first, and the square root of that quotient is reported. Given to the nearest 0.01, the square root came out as 0.99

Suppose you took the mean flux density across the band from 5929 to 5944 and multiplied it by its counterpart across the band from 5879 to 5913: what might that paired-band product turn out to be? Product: 283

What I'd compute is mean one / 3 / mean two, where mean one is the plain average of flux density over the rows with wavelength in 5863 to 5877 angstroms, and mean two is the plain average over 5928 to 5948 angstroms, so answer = 0.347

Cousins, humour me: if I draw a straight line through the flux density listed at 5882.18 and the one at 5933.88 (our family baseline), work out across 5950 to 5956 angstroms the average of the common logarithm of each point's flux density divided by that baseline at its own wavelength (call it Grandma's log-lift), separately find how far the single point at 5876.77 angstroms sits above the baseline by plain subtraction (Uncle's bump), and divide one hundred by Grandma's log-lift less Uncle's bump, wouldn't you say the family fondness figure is -57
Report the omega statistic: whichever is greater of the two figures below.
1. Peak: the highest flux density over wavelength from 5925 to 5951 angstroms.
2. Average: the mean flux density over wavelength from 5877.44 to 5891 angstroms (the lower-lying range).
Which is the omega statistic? 18.5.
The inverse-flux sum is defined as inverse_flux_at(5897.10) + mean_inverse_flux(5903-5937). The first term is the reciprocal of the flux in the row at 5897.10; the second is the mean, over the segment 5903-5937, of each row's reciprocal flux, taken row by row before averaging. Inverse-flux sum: 0.135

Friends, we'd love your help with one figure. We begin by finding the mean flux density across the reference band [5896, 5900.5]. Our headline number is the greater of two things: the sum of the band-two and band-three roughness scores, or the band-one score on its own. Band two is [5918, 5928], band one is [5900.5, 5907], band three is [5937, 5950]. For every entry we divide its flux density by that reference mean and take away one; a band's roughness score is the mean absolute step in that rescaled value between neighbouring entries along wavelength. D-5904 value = 0.053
